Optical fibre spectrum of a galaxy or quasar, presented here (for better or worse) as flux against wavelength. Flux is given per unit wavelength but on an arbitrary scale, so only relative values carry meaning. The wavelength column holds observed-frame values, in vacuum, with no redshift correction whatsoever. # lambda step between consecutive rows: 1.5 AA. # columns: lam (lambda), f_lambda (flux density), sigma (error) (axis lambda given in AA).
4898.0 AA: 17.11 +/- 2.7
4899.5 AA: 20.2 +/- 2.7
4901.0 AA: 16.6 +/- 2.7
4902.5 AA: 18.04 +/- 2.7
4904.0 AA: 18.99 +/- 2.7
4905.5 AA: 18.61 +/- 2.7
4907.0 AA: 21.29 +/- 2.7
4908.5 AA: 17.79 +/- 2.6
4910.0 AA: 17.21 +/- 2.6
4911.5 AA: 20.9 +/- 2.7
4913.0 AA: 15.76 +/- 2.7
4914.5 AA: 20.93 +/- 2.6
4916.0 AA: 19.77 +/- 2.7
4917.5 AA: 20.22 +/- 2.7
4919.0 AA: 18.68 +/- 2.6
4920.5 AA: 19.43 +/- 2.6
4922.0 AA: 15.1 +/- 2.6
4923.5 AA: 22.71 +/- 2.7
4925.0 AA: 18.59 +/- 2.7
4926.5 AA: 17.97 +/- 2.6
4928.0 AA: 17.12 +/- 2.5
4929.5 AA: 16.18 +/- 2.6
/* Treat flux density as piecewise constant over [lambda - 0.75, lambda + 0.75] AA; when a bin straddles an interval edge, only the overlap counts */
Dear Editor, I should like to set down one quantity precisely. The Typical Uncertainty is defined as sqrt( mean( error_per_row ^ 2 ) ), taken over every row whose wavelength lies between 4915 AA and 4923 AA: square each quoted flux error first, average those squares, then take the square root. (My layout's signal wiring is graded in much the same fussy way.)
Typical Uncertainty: 2.64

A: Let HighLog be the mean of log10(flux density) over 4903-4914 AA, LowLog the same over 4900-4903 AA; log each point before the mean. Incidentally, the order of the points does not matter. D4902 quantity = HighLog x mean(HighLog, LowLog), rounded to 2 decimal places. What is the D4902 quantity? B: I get 1.59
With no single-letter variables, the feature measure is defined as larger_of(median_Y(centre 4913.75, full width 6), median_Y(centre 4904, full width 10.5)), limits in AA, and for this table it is 20.3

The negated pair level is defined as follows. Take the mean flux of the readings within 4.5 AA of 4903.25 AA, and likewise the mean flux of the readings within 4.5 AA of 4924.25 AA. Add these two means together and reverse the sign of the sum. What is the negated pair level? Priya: -37.4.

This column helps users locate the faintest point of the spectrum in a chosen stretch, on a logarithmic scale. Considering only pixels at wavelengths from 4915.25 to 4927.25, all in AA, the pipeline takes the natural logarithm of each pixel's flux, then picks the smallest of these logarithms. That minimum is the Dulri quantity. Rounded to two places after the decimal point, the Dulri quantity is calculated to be 2.71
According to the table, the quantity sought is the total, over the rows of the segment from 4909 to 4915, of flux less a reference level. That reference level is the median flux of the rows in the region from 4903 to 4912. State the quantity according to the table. -0.4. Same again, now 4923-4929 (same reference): 1.2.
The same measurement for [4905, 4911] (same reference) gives -0.3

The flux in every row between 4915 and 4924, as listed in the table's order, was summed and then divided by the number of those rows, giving 19.3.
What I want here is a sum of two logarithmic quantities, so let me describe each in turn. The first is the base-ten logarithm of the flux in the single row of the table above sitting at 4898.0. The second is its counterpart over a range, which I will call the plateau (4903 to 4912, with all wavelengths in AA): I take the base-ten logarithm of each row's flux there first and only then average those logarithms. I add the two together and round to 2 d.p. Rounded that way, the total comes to 2.51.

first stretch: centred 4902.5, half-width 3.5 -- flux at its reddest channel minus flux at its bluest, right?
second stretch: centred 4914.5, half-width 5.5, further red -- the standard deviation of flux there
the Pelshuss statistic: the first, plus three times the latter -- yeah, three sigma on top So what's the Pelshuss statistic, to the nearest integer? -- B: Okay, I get 4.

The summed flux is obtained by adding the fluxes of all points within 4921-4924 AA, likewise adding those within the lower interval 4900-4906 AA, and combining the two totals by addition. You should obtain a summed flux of 110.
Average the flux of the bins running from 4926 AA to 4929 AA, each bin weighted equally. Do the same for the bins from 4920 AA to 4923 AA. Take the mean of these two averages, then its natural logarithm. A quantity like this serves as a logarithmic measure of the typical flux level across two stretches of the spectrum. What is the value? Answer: 2.86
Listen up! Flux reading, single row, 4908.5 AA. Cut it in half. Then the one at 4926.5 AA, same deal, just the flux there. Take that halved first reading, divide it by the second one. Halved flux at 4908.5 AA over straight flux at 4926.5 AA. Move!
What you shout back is 0.49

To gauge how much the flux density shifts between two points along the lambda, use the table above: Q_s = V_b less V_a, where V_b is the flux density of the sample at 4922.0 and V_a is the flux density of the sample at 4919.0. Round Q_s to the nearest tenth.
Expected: -3.6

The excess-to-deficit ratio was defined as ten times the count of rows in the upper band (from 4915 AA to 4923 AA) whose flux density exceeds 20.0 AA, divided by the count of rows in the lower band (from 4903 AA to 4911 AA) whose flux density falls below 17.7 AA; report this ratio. 10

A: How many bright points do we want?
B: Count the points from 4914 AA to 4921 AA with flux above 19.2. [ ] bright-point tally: 4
